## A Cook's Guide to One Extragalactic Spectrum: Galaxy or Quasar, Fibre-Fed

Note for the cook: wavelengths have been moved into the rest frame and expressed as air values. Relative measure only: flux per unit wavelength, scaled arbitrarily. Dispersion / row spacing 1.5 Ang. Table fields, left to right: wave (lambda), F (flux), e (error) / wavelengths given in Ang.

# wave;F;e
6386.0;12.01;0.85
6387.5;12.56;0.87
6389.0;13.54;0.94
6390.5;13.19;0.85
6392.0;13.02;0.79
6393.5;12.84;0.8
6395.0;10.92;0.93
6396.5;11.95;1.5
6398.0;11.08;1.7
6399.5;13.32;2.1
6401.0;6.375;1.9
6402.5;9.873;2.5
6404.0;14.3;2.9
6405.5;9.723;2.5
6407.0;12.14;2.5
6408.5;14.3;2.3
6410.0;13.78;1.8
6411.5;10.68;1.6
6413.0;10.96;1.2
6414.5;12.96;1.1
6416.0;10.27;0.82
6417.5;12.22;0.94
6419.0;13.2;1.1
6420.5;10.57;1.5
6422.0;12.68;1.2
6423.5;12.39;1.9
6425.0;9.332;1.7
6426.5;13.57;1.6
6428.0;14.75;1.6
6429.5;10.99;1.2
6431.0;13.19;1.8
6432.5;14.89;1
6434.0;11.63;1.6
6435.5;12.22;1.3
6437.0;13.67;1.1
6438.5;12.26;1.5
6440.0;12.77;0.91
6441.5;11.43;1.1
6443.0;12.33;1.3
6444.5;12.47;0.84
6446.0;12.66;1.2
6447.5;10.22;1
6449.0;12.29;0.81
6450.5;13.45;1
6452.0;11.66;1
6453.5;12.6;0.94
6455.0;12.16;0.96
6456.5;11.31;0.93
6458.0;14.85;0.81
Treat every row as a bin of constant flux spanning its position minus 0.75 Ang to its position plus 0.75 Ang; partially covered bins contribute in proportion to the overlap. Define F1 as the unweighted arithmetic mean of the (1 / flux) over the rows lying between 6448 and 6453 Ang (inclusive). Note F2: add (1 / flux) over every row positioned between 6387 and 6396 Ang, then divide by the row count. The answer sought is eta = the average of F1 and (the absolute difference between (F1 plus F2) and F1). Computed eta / 0.080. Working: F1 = 0.080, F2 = 0.079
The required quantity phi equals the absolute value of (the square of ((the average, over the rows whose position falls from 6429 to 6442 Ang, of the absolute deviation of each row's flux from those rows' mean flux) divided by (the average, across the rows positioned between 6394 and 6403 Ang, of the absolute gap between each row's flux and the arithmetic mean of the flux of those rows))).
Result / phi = 0.3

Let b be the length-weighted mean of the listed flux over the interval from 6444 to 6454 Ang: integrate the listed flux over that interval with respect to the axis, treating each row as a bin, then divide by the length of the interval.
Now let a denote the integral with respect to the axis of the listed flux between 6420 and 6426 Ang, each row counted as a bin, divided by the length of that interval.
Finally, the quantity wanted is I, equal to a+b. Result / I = 23.5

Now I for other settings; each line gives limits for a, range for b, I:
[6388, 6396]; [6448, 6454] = 25.1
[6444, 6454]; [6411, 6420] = 23.9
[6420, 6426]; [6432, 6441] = 24.2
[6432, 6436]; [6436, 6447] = 25.3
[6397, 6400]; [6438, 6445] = 24.3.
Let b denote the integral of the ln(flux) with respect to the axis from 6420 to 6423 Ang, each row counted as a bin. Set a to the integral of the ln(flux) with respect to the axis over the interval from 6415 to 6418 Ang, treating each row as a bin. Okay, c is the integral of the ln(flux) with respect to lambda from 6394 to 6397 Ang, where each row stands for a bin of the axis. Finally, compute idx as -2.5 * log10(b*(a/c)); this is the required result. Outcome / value -2.16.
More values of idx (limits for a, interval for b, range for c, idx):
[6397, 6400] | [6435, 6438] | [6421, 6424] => -2.20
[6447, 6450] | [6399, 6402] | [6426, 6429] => -1.96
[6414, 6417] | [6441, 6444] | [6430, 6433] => -2.10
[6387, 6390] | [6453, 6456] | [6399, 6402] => -2.36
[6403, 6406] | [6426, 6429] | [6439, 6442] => -2.23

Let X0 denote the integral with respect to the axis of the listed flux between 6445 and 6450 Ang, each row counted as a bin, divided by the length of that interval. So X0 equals 11.8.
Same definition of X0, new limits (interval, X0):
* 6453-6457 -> 12.0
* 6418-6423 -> 12.2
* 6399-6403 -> 9.6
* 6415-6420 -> 11.9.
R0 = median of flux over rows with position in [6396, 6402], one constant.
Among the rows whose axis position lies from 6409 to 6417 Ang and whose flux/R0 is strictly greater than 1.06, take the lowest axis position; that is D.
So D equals 6410.0 Ang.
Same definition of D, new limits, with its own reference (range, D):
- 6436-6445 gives 6437.0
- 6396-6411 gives 6399.5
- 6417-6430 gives 6417.5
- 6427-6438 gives 6428.0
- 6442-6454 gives 6443.0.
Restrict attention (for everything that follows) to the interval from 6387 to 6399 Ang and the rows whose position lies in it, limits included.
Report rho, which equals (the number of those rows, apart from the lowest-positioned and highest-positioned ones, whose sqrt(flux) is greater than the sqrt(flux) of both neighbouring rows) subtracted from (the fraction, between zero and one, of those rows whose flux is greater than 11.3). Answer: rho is -1.25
